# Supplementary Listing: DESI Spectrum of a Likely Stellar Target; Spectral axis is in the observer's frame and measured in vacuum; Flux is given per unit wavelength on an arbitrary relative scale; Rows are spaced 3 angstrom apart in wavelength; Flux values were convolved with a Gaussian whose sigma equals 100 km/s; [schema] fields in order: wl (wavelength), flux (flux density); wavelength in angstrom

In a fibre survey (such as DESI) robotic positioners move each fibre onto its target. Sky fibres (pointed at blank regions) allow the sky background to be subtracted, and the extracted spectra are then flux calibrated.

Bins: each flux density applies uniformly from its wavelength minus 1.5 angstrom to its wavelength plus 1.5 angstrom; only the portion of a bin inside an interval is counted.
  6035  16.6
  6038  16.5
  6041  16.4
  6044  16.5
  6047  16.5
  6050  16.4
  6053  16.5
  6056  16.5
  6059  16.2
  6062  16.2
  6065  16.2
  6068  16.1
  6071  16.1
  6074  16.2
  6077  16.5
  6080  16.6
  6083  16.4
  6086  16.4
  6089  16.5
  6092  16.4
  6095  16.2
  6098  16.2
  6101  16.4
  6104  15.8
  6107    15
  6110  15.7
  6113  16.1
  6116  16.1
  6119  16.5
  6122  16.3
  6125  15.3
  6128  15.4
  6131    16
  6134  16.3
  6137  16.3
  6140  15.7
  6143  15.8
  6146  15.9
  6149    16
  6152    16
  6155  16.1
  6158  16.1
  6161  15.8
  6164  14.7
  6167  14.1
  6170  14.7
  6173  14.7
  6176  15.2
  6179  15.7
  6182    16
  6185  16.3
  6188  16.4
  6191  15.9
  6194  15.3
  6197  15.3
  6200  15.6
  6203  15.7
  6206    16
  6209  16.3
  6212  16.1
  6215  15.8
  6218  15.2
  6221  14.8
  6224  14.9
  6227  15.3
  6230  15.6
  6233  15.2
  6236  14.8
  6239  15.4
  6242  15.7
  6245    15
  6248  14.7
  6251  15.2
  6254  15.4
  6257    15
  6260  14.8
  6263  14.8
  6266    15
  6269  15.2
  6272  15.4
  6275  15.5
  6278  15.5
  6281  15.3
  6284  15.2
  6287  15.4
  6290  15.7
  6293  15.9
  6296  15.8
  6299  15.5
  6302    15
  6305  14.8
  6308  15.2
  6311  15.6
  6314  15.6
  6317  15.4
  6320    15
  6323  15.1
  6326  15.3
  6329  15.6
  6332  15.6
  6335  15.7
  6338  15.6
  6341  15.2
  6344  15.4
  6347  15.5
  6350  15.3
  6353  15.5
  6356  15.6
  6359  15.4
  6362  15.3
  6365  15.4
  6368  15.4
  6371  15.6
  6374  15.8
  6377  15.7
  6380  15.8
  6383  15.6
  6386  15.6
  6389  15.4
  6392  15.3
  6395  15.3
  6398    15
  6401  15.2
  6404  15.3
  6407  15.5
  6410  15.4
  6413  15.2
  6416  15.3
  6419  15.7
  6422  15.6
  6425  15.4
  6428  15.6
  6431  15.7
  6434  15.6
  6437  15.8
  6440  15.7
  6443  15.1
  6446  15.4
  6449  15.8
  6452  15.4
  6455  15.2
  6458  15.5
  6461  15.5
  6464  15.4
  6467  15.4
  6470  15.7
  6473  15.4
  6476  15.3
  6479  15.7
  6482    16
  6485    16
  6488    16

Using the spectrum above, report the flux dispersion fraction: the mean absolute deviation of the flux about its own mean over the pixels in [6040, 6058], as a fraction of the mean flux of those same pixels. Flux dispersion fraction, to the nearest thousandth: 0.003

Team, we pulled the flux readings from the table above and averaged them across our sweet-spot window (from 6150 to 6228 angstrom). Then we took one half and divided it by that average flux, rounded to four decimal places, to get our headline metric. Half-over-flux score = 0.0322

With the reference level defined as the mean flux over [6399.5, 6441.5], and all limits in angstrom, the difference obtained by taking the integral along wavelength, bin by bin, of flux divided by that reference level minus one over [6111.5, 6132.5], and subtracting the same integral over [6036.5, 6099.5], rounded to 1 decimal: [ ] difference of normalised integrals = -2.9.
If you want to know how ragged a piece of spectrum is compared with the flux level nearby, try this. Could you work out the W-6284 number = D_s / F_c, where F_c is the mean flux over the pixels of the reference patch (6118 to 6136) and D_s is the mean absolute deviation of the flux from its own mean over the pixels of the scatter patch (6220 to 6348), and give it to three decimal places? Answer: 0.017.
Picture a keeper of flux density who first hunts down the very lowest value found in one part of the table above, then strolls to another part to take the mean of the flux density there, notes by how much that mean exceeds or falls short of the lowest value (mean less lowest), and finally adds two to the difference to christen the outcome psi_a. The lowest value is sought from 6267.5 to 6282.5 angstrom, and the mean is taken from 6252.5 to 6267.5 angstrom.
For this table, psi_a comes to 1.8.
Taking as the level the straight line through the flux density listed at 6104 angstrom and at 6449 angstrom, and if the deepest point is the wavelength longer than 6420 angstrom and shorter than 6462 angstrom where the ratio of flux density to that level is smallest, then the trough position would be 6443 angstrom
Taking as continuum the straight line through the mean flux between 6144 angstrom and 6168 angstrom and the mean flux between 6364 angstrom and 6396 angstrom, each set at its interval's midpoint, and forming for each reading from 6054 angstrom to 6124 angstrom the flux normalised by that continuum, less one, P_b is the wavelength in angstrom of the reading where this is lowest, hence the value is 6107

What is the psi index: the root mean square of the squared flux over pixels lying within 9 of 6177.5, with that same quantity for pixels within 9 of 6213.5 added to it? 487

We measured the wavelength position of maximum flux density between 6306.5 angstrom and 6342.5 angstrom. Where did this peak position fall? 6335 angstrom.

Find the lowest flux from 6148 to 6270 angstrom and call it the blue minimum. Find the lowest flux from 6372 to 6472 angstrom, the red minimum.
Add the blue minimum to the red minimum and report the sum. 29.1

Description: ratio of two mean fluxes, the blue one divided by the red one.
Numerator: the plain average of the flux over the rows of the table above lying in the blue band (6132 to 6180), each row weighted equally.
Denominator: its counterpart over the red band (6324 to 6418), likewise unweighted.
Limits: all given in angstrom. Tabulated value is 1.01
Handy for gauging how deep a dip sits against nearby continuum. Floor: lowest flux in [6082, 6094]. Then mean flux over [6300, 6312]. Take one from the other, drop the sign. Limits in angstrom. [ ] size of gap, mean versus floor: 1.25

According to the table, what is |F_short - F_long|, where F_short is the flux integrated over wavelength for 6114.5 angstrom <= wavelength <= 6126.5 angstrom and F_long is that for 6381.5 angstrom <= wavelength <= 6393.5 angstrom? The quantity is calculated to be 6.9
